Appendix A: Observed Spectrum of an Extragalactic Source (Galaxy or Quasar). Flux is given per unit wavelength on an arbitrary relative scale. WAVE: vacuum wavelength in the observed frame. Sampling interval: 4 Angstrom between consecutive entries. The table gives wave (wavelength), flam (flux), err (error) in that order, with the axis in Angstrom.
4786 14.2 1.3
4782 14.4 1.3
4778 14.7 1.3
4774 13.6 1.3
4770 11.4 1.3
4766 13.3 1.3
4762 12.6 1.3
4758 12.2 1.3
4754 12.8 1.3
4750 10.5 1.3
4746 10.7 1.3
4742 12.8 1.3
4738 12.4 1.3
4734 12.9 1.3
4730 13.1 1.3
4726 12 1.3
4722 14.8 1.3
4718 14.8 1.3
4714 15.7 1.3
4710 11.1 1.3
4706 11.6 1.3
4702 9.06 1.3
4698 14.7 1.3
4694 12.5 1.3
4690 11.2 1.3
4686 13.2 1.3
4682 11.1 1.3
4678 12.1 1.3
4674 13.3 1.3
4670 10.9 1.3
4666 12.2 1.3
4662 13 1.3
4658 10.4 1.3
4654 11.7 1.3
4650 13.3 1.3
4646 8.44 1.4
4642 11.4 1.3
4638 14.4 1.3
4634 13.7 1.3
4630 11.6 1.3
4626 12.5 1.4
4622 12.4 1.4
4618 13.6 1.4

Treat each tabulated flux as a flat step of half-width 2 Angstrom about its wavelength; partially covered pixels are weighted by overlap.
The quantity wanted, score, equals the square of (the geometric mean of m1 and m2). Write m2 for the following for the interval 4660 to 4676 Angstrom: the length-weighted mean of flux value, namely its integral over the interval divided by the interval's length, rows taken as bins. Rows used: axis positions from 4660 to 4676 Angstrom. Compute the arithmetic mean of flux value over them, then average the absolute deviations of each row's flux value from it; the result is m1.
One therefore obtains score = 10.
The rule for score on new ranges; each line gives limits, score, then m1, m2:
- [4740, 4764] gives 11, 0.89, 11.93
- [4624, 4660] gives 16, 1.37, 11.94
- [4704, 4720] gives 26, 1.95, 13.30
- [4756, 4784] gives 12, 0.95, 13.17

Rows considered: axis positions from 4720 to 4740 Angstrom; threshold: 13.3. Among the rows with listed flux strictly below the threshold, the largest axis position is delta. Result 4738 Angstrom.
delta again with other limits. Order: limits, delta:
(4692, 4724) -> 4710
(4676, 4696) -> 4694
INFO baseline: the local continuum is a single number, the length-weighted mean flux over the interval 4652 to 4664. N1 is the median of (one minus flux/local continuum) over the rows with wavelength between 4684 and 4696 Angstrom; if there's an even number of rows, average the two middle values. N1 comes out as -0.07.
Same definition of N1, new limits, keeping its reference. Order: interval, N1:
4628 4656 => 0.00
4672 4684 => -0.03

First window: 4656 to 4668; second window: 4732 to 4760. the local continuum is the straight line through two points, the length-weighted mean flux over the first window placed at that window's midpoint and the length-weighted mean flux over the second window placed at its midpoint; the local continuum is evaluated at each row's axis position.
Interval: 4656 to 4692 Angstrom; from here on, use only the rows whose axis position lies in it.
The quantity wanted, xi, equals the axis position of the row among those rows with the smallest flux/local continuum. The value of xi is 4658 Angstrom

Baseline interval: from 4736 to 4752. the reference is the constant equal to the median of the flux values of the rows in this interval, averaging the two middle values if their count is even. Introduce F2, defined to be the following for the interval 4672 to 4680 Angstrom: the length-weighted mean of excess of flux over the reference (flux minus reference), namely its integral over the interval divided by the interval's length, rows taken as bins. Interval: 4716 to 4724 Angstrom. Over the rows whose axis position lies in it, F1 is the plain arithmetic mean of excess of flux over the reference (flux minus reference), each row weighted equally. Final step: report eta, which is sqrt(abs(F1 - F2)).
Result 1.45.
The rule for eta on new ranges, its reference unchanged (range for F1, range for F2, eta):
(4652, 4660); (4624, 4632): 1.00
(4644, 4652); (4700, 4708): 0.73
